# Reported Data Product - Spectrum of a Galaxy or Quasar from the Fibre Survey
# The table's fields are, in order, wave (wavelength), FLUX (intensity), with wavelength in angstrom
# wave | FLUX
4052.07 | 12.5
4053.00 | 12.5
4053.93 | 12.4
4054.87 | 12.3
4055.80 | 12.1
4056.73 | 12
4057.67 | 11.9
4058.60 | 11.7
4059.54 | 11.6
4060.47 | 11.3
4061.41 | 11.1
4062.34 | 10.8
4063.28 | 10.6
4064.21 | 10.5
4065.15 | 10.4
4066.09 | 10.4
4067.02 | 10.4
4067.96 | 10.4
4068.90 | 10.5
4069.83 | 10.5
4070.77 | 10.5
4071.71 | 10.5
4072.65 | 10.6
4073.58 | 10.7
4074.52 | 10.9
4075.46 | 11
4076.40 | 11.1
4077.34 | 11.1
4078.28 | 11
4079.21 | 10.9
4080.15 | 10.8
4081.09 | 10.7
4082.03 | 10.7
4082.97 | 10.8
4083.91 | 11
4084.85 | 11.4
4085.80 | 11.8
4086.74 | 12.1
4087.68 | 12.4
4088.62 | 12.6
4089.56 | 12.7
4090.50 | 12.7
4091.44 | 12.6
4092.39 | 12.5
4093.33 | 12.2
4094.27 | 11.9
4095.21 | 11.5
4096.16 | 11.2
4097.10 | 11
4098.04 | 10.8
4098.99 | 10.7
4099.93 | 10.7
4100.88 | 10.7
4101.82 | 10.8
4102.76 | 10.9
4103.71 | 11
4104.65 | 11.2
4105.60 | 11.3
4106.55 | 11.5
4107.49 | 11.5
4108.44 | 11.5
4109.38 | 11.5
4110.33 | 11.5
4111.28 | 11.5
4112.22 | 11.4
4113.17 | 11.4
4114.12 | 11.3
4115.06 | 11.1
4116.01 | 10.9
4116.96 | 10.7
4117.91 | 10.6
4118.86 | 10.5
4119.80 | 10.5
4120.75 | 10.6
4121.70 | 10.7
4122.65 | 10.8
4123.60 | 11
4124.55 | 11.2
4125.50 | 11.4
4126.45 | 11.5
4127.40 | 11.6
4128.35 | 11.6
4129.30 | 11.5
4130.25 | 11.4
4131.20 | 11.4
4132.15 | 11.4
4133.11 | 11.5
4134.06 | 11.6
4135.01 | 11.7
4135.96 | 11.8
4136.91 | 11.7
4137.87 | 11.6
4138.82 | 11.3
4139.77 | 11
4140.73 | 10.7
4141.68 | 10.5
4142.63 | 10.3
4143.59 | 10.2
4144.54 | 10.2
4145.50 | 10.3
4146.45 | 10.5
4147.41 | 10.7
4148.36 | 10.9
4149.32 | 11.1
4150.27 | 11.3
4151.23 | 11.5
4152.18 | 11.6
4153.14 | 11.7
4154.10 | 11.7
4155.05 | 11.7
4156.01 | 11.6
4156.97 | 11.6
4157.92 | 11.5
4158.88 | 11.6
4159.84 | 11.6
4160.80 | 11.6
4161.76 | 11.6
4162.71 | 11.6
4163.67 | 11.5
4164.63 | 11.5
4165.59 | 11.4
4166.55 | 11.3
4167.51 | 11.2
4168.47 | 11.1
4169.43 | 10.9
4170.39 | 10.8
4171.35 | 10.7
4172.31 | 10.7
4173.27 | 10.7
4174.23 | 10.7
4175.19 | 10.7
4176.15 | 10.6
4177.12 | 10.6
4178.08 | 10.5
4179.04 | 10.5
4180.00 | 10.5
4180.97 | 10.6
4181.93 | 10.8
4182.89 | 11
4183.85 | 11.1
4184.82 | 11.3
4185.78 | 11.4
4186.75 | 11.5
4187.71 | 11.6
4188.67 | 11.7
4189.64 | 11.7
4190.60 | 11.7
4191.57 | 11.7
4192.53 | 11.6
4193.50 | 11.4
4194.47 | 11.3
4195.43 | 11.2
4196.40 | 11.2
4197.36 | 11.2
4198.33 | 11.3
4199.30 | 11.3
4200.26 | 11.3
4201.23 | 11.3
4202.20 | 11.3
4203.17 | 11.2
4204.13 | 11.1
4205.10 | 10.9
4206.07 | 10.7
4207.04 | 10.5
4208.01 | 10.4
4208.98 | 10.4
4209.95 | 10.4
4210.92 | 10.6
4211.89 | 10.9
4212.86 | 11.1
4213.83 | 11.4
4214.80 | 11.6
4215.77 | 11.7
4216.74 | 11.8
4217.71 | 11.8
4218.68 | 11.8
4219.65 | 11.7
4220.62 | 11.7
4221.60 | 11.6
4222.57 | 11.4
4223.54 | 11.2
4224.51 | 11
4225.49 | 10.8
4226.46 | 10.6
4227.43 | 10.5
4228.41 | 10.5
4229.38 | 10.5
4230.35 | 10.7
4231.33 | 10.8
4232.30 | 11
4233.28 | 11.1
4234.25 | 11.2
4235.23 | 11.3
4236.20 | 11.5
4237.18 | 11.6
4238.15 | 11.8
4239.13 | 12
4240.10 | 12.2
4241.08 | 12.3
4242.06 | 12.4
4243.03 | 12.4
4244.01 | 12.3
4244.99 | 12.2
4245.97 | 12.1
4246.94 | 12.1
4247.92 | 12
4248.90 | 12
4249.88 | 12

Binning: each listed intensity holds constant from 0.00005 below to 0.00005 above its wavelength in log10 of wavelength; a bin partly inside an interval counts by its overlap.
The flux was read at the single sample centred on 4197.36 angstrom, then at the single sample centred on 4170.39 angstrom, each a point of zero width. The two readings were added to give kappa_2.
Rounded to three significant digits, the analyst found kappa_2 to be 22.0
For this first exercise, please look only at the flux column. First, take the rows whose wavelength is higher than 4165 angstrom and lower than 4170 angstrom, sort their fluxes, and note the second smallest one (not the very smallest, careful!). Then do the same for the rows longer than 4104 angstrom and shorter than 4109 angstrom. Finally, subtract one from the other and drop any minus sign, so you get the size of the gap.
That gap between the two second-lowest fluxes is 0.20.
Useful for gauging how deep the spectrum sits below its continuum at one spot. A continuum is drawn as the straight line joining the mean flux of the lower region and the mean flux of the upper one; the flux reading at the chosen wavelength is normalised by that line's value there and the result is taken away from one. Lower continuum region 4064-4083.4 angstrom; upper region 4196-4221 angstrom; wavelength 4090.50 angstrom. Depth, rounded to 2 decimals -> -0.18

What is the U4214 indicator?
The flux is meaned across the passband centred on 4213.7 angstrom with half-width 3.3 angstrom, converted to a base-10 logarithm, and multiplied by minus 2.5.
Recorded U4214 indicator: -2.63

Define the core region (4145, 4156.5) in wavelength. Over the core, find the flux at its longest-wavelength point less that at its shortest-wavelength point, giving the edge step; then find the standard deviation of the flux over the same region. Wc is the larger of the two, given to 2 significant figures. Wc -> 1.3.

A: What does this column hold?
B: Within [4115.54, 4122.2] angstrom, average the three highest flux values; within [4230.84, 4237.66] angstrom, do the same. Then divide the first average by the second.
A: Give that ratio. 0.94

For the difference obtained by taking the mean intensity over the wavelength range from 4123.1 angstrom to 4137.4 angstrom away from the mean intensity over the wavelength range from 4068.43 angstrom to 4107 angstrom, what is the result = -0.23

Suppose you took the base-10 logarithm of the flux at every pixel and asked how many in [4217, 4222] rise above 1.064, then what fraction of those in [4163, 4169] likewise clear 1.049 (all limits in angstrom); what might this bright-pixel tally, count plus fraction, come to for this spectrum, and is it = 6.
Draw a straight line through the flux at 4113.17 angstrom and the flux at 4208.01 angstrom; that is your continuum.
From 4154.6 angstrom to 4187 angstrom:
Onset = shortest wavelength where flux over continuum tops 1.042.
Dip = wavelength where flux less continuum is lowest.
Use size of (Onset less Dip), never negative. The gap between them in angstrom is 23.0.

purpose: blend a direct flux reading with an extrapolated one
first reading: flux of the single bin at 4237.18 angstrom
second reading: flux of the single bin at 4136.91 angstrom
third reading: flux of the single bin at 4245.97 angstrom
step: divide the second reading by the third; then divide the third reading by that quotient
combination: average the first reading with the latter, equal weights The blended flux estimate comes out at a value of 12.1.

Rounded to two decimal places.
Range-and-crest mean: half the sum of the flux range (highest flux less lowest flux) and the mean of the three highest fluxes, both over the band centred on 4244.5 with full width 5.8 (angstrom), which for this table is 6.33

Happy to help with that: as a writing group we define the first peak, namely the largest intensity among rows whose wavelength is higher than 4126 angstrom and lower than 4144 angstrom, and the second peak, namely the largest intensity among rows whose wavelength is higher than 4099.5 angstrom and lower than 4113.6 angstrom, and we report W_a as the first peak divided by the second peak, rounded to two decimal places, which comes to 1.03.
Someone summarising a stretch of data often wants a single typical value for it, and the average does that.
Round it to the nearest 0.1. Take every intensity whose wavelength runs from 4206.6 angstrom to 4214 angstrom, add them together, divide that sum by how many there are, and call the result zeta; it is 10.7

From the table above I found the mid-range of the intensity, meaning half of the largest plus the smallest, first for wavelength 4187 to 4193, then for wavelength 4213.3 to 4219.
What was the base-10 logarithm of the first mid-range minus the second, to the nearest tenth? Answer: -1.3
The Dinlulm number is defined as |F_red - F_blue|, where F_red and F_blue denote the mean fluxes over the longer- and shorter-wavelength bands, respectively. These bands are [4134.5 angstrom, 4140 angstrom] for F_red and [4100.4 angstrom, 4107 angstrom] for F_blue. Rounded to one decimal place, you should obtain 0.5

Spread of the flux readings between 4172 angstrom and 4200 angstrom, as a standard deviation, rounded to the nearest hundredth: 0.42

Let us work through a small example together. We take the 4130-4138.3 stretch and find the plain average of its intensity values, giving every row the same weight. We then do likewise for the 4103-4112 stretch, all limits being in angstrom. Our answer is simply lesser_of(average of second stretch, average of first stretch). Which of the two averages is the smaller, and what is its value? 11.4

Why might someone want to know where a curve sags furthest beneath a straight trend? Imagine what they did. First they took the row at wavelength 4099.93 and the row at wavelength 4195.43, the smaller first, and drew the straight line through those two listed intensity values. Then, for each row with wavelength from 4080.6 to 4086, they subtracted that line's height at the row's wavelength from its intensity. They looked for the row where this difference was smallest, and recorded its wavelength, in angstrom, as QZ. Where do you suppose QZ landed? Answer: 4082.03 angstrom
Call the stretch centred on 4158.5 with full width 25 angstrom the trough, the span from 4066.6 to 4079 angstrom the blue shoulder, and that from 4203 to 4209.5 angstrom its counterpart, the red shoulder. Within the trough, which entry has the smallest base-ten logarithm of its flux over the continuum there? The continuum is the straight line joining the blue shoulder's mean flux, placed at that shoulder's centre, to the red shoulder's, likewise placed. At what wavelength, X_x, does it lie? 4146.45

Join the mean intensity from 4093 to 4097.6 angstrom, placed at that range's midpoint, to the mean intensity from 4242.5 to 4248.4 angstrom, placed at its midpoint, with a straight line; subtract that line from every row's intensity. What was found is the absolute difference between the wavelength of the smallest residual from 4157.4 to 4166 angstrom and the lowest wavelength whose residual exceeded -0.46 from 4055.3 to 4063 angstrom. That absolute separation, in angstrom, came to 109.8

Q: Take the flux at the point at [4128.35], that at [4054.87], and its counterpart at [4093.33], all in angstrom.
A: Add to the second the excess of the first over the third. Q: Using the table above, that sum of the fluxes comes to 11.7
